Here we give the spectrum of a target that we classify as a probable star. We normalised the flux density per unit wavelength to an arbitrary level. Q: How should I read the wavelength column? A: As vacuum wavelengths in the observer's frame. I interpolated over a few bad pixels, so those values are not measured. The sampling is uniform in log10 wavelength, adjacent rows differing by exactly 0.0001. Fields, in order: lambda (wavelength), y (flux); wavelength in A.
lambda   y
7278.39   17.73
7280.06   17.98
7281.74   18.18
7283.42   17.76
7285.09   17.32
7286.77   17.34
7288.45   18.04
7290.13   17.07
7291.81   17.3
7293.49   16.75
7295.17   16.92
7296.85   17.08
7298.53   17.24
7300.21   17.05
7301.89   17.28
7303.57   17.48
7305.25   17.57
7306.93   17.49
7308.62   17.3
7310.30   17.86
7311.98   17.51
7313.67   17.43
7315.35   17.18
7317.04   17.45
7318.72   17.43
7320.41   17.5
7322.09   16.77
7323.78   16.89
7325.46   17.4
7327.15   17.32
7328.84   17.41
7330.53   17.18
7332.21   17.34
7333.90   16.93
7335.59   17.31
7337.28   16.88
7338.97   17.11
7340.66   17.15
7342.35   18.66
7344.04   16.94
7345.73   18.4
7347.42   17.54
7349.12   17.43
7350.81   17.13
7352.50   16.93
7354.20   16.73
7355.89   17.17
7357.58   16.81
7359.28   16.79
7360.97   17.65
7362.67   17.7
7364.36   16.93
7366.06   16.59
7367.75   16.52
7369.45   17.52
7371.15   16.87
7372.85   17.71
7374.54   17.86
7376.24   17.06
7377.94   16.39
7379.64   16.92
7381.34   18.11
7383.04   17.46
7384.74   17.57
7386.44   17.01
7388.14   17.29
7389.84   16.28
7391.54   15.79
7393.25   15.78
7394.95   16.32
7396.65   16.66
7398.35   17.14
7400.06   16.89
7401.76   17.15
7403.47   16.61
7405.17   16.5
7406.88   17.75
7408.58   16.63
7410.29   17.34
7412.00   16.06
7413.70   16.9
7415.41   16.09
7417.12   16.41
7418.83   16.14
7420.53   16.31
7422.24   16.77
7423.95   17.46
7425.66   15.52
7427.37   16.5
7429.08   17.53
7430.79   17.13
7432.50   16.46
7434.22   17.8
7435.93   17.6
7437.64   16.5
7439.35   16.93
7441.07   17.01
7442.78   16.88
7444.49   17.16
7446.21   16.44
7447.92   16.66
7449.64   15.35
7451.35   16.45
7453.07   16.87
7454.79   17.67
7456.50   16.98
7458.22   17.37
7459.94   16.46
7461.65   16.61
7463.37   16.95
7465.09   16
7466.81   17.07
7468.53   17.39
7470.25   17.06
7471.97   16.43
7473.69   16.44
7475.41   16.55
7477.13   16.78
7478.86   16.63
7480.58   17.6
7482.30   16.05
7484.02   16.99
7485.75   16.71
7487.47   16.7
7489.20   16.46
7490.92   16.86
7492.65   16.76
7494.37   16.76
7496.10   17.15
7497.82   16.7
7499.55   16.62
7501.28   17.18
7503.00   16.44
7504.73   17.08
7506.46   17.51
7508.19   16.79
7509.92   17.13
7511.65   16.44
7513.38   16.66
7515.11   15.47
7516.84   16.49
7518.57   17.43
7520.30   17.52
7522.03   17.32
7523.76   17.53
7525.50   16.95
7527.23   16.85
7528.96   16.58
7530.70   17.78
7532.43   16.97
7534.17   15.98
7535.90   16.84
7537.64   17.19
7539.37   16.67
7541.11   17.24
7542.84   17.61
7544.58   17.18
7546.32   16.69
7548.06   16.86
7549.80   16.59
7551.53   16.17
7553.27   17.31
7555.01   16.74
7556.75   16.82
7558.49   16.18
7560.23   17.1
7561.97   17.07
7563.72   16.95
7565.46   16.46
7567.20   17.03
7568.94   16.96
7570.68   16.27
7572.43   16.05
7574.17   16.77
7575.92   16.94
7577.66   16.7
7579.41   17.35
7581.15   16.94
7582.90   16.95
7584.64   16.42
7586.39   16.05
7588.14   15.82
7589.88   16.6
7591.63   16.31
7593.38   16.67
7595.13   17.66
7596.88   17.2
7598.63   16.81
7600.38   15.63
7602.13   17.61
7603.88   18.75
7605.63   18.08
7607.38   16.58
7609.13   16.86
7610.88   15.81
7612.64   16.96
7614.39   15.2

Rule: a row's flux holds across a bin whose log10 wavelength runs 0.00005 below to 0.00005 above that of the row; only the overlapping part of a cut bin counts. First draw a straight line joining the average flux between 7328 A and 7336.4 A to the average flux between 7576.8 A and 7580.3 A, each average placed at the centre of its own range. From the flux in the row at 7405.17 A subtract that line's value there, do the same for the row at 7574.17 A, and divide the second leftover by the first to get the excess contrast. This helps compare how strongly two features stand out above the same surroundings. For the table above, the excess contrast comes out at 0.4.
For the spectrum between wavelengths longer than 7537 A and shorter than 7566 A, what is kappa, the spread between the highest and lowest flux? 1.4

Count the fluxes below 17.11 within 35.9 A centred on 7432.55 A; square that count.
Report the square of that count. 225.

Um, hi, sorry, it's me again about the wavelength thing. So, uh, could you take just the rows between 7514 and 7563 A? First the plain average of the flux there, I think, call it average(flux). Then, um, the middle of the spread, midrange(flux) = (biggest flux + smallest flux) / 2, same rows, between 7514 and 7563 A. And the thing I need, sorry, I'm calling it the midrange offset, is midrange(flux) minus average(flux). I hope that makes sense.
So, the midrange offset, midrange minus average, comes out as -0.27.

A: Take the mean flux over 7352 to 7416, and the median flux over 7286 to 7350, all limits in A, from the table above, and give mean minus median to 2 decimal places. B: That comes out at -0.38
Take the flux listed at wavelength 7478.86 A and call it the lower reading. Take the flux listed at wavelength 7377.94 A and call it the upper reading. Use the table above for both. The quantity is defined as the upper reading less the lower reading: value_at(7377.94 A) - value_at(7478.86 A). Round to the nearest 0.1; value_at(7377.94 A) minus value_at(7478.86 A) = -0.2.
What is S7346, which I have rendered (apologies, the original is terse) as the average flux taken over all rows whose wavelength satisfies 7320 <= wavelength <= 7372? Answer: 17.2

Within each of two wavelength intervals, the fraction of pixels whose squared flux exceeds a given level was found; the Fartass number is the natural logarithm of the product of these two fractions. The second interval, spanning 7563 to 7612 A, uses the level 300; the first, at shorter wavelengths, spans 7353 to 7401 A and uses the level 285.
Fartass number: -2.28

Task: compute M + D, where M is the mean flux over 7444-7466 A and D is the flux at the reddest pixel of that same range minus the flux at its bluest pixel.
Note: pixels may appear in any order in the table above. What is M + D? 15.5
